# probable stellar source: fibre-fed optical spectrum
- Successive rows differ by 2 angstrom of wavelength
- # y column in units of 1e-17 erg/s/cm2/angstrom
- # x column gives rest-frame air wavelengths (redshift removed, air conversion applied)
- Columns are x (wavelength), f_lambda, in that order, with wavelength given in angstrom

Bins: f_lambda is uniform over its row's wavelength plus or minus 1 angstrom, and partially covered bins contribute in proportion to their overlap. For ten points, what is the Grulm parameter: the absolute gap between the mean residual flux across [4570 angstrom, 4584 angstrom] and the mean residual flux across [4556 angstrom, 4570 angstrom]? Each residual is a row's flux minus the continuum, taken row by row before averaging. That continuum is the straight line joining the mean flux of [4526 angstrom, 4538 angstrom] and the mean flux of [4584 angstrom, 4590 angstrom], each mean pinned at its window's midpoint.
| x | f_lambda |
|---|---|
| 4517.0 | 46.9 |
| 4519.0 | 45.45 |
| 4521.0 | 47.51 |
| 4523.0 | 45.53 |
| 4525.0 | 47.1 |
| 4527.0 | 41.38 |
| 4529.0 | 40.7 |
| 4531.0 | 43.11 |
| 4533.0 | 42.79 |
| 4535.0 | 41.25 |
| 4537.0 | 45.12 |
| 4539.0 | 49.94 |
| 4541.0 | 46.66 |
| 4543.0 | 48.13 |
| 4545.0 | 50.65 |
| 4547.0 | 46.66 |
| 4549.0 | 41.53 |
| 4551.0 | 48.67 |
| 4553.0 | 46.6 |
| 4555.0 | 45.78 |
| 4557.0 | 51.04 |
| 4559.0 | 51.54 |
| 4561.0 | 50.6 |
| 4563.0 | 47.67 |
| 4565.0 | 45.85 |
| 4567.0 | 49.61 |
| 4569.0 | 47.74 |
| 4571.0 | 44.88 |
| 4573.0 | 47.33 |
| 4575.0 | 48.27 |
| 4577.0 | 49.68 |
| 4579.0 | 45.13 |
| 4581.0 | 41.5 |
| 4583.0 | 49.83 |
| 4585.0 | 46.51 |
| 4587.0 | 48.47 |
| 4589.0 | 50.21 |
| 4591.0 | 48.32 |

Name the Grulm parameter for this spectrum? 4.0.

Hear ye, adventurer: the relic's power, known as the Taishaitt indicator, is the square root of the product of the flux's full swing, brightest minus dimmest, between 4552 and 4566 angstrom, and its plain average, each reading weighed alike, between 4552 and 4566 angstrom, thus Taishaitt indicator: 16.7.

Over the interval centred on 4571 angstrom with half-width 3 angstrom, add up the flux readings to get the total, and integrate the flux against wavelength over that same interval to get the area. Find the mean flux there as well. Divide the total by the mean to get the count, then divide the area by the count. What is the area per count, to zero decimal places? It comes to 93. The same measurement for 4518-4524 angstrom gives 92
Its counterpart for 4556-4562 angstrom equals 102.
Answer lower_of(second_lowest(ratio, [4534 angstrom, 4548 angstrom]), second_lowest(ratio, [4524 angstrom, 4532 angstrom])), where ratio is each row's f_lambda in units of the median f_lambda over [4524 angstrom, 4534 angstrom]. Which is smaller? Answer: 0.97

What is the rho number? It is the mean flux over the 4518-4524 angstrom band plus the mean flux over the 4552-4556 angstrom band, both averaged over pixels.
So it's 92.4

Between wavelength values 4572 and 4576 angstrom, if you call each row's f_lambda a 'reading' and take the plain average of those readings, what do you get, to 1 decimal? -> 47.8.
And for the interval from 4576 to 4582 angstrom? 45.4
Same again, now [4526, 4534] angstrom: 42.0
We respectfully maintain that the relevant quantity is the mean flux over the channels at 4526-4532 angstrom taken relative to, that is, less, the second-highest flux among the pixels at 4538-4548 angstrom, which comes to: -8.2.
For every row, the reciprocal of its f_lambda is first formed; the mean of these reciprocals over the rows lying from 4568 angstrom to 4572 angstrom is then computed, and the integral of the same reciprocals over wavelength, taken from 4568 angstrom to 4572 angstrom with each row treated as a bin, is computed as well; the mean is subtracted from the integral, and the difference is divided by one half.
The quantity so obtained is 0.13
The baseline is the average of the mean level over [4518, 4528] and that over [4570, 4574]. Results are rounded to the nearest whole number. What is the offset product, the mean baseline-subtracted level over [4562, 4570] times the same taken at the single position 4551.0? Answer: 6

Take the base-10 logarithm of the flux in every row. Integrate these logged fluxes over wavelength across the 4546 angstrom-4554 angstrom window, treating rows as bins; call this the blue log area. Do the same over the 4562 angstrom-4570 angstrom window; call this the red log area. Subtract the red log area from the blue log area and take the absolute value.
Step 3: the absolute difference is 0.14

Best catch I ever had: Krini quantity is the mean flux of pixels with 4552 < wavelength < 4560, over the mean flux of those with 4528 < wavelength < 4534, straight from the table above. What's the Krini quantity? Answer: 1.15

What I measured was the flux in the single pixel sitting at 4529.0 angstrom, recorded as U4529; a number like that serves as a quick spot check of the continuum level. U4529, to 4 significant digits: 40.70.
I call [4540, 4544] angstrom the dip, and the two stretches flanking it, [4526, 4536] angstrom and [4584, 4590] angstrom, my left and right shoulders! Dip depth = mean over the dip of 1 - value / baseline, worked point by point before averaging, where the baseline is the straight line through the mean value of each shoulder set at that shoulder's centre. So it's -0.10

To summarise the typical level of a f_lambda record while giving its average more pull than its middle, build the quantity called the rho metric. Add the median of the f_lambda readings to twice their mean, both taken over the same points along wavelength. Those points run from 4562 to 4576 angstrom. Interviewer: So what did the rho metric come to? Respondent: 142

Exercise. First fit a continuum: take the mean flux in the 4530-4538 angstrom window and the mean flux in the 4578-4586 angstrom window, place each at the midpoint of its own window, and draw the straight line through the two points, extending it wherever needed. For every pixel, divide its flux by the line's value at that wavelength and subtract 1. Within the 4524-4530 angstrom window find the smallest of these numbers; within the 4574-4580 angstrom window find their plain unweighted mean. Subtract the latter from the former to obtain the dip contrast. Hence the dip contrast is -0.10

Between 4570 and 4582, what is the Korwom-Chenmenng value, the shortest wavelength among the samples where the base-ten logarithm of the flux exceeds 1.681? 4575.0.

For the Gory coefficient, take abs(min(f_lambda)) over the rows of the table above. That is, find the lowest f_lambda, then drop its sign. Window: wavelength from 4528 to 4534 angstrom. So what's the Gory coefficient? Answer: 40.7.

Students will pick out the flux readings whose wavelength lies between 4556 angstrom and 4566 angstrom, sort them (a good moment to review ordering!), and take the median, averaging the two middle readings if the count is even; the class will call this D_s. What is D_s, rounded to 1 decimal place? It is 50.6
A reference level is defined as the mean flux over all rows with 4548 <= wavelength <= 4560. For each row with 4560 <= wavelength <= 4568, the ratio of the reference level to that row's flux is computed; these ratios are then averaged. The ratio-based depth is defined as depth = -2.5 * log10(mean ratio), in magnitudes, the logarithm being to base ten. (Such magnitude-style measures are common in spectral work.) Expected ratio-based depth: 0.019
